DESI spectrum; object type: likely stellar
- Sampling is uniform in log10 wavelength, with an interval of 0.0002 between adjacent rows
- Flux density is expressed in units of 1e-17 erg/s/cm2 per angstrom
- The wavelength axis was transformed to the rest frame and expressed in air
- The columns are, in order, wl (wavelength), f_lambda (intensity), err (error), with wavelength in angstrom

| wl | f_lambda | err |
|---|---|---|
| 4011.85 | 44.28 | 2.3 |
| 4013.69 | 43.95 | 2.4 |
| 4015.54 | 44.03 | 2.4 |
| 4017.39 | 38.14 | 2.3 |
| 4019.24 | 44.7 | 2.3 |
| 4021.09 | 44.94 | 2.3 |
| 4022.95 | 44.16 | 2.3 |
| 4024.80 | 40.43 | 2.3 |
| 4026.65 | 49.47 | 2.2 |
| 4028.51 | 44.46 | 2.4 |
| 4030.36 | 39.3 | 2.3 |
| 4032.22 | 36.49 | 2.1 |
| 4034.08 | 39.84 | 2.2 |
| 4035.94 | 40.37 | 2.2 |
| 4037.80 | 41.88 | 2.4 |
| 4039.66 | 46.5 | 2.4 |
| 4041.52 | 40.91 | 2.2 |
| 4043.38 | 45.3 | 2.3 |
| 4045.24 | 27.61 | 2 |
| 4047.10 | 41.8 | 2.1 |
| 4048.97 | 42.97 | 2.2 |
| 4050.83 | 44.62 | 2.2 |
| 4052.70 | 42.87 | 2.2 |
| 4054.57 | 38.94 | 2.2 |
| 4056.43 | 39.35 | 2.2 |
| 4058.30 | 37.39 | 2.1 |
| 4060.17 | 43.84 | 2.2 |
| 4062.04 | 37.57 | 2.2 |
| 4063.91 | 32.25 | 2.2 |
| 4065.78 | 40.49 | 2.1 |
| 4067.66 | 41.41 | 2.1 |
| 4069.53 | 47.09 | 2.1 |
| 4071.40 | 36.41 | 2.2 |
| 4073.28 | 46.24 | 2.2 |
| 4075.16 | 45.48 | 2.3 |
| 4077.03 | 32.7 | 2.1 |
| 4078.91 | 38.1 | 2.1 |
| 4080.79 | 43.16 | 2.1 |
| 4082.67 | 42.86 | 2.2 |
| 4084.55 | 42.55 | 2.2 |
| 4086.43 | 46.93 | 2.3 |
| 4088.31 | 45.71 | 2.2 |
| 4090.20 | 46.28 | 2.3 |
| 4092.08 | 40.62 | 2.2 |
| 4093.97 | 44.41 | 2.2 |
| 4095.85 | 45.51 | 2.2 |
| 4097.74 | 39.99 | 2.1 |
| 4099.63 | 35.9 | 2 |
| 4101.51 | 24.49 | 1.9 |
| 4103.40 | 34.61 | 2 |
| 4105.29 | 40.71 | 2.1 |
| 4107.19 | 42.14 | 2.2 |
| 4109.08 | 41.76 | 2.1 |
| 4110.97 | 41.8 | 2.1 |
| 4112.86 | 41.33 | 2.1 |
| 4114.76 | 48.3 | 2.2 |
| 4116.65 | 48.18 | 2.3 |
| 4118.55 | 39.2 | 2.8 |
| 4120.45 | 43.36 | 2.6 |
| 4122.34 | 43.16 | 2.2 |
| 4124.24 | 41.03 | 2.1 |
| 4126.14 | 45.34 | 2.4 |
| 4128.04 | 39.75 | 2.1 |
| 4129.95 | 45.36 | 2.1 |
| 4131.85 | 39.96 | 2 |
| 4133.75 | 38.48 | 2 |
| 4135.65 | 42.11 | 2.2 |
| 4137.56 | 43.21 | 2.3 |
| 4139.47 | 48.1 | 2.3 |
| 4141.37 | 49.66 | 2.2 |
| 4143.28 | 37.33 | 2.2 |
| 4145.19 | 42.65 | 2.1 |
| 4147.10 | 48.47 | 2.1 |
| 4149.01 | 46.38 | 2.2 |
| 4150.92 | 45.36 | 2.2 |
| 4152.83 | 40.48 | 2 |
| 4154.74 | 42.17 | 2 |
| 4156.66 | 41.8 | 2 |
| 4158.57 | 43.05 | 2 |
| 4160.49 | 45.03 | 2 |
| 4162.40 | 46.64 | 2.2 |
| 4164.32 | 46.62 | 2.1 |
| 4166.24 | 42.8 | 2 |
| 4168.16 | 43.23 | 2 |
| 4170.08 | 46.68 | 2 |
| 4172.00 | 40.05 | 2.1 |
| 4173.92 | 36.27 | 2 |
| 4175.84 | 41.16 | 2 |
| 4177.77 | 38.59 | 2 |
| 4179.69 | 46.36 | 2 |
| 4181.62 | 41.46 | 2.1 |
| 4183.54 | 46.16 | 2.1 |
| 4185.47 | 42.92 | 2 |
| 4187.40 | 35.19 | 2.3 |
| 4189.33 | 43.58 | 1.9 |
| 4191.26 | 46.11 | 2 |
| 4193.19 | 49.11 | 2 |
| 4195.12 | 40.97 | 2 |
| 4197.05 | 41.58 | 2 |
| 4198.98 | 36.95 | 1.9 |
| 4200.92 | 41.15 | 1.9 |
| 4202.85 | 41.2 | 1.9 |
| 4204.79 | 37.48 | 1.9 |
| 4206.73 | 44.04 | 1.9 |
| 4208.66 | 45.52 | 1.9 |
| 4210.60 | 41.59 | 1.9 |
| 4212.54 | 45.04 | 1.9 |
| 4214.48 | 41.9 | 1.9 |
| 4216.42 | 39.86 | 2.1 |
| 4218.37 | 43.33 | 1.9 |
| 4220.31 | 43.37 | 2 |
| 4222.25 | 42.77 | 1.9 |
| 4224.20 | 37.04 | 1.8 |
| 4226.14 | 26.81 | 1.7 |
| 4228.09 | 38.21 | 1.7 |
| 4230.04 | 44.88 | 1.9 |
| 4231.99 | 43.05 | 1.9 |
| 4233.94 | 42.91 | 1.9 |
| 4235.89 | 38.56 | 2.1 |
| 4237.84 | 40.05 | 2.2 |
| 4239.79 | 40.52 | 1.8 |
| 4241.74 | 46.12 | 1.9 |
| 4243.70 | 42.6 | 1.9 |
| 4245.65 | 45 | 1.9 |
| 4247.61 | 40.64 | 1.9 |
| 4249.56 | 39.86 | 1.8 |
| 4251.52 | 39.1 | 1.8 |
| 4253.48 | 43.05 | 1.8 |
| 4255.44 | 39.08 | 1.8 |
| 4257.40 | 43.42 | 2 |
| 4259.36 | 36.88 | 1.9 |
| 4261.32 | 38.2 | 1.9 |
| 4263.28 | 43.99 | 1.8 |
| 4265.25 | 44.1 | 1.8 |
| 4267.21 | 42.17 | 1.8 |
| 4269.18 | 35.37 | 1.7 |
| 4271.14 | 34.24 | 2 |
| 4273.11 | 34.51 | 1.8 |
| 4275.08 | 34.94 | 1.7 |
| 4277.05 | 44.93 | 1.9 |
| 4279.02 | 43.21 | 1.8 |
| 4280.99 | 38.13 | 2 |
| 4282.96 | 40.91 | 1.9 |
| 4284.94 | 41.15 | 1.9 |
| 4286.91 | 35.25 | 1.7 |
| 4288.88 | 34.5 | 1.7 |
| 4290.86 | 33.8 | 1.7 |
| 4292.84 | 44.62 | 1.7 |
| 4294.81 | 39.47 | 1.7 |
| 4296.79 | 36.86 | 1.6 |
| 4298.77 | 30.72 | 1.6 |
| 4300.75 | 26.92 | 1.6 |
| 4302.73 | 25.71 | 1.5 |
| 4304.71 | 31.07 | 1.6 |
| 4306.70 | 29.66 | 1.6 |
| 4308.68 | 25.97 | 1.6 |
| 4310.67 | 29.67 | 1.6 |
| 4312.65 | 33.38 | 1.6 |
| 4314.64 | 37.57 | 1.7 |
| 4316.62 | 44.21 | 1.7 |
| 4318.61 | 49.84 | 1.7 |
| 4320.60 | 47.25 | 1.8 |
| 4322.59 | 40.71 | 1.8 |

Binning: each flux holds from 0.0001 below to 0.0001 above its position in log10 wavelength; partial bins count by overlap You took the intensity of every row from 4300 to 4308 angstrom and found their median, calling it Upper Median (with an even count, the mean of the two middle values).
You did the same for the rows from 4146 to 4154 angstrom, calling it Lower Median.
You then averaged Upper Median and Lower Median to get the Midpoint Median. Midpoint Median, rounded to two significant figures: 37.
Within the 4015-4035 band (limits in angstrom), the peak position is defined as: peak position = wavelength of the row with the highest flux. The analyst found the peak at 4026.65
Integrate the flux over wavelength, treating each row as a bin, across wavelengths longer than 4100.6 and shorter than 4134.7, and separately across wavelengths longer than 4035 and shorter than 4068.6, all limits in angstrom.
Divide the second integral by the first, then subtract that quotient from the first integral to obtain 1400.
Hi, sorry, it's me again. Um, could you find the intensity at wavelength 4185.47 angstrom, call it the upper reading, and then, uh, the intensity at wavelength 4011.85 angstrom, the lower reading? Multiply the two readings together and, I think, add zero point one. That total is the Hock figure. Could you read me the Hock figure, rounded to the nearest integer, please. 1901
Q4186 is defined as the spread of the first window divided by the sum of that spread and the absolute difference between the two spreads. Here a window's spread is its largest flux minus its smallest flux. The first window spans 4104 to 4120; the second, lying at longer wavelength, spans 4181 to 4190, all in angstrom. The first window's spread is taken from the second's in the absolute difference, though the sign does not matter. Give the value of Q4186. 0.83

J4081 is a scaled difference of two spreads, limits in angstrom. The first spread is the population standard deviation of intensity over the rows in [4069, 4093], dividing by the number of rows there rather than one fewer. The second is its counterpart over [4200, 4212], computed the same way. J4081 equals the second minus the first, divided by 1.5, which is -1.2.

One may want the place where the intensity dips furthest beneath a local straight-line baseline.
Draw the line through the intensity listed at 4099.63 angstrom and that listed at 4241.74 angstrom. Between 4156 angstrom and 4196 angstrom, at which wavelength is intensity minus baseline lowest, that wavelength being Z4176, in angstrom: 4187.40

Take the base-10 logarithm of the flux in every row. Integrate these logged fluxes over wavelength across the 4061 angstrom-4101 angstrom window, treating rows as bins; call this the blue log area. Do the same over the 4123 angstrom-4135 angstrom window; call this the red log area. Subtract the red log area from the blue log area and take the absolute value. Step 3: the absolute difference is 45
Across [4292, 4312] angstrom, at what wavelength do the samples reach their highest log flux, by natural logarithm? 4292.84 angstrom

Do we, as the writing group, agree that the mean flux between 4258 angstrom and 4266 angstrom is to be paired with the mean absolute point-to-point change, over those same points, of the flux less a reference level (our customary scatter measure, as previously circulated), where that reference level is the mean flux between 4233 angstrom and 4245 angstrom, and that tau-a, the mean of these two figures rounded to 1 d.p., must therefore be 21.6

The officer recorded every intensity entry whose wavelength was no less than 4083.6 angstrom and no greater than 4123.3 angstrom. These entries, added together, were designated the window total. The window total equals 877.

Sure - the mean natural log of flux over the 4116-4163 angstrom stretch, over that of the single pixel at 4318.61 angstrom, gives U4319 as 0.96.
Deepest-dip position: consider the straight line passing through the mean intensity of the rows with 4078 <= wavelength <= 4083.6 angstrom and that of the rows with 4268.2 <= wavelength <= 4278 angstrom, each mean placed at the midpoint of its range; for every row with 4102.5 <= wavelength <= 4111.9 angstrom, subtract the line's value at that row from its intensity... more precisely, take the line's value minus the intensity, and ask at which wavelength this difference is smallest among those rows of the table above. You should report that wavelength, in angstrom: 4107.19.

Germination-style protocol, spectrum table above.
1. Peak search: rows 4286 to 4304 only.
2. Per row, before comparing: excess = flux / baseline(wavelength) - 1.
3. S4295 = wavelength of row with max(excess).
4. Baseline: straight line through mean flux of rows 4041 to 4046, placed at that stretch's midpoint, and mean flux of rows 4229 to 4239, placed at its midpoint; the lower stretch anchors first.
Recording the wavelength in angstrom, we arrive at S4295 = 4292.84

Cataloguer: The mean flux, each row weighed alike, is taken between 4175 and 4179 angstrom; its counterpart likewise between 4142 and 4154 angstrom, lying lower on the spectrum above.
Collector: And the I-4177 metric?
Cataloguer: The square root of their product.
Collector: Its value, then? 42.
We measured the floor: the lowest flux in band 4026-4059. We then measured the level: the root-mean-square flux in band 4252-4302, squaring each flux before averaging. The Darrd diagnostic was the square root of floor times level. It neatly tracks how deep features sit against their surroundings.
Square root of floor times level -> 33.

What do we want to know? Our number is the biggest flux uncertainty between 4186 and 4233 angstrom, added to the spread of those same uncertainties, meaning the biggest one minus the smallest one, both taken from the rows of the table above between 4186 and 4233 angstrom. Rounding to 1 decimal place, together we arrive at 2.9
